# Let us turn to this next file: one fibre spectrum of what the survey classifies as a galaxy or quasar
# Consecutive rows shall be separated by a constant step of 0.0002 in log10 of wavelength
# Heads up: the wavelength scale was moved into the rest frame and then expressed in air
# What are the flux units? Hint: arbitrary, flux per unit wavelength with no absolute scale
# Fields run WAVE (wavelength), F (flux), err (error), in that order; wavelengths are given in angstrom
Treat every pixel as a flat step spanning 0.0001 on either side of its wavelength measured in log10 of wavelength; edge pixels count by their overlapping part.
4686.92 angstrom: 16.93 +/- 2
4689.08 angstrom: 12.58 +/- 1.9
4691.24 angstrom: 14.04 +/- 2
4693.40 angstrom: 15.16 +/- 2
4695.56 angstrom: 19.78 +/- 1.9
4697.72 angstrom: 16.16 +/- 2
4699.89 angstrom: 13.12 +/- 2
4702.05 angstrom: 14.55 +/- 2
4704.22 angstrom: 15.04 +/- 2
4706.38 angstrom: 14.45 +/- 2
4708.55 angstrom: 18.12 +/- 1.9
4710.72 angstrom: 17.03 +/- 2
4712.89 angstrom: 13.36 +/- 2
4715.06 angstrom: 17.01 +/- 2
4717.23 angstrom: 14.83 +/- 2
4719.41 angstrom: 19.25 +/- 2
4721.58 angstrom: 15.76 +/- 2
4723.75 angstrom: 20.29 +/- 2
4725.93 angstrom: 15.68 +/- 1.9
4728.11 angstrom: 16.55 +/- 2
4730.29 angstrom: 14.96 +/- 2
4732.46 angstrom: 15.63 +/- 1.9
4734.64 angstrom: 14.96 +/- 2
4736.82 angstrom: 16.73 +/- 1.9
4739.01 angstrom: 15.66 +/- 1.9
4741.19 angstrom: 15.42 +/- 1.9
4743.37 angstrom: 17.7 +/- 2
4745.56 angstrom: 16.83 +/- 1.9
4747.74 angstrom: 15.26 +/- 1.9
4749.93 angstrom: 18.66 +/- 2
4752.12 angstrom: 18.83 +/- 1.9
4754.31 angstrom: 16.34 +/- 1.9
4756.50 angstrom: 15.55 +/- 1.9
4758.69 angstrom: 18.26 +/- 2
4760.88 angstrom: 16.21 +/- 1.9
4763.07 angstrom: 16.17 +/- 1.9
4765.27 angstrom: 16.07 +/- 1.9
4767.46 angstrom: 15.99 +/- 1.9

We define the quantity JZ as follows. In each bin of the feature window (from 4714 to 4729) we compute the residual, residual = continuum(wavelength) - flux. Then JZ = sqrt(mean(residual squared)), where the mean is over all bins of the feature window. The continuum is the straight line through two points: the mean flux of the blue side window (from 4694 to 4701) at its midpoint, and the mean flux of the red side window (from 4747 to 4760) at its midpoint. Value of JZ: 1.89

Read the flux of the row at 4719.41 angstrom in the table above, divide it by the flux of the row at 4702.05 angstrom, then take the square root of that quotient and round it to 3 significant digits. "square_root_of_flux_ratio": 1.15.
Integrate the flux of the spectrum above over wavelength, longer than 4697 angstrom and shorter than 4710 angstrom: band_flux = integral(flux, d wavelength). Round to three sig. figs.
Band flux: 198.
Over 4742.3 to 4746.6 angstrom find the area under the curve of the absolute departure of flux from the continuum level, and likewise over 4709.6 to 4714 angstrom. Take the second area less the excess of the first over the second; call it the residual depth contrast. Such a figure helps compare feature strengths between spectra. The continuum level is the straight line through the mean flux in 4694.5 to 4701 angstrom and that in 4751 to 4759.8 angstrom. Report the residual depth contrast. 14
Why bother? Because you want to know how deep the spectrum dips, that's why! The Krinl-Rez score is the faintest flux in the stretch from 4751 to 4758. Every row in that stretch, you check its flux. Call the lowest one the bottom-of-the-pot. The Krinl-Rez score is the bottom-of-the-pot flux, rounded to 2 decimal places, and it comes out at 15.55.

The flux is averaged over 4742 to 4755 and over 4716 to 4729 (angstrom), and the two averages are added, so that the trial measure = 34.3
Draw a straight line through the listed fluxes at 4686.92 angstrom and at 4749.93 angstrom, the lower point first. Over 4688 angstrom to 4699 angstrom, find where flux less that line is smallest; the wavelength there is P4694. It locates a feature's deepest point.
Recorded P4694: 4689.08 angstrom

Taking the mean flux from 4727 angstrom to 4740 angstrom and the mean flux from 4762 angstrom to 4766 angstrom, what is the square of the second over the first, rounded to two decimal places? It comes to 1.05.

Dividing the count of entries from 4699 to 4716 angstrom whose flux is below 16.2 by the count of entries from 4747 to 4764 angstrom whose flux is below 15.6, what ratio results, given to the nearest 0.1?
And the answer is 2.5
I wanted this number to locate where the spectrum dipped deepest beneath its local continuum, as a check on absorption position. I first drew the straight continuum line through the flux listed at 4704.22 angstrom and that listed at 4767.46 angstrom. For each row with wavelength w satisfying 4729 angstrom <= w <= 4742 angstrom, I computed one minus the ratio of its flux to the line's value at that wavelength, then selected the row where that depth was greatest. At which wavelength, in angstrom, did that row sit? 4734.64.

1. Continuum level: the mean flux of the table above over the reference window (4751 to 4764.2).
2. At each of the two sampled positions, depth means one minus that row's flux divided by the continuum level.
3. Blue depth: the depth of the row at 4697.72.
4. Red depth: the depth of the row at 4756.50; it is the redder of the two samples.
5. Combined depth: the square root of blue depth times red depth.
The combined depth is 0.059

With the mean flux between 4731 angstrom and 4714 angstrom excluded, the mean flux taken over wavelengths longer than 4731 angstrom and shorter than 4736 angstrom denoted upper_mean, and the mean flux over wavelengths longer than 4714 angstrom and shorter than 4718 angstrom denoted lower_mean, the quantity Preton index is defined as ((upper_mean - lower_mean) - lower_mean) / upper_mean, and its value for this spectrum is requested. -1.08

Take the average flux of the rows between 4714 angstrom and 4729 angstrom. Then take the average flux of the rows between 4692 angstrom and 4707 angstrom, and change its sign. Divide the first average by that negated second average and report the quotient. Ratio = -1.10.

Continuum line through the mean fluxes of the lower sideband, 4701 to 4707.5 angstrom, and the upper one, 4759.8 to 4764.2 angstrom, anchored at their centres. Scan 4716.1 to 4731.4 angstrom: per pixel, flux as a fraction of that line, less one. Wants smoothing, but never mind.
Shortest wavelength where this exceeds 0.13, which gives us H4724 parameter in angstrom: 4719.41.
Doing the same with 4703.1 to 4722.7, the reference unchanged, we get 4708.55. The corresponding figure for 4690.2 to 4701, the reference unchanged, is 4695.56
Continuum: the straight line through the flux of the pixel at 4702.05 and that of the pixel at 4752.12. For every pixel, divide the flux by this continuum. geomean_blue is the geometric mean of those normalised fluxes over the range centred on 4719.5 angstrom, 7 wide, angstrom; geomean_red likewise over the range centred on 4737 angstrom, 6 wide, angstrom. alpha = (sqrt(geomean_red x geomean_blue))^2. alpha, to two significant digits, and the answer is 0.93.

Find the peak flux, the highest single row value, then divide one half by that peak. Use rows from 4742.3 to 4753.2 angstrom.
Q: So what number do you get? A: 0.0266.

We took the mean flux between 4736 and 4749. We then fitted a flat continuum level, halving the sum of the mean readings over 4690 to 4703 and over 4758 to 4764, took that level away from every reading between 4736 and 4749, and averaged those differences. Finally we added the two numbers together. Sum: 16.4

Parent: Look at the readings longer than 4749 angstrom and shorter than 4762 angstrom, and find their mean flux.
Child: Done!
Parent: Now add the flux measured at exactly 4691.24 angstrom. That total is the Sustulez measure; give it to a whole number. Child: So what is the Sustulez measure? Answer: 31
